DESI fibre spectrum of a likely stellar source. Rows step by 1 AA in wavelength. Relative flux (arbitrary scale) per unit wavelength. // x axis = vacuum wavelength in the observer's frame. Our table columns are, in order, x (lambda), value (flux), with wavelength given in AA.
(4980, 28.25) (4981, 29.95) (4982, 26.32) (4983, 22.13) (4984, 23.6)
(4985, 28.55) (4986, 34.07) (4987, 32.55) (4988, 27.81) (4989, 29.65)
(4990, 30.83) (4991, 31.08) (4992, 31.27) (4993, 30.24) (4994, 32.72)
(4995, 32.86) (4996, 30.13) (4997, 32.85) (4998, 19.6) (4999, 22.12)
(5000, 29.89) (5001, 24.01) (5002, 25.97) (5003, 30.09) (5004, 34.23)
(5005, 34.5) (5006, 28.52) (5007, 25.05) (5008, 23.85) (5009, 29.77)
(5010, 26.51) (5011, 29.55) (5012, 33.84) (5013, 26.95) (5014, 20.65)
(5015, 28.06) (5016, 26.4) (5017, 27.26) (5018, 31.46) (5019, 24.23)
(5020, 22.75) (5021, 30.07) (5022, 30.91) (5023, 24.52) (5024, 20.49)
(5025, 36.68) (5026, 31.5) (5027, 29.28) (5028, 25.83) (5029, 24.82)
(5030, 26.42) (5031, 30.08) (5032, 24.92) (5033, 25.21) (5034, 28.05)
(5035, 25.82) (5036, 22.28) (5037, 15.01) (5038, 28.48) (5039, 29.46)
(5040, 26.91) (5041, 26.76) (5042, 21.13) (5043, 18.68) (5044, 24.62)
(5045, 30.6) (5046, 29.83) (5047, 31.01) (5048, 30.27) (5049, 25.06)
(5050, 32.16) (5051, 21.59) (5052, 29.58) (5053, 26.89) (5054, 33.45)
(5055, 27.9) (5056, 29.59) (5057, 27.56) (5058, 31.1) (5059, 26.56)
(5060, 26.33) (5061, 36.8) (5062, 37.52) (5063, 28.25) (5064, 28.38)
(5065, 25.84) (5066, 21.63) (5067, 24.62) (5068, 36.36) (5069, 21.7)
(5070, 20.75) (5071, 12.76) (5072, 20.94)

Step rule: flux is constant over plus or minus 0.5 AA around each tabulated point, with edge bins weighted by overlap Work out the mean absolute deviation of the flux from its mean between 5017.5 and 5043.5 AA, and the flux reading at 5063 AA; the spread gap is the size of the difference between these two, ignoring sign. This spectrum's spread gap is 25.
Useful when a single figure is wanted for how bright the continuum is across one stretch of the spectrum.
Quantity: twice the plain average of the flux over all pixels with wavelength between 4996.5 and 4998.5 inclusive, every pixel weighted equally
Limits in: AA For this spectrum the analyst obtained 52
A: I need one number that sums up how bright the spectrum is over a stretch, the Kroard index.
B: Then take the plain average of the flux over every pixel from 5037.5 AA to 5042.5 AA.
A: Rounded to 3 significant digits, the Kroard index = 26.5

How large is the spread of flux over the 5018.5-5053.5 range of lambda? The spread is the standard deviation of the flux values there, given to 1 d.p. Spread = 4.3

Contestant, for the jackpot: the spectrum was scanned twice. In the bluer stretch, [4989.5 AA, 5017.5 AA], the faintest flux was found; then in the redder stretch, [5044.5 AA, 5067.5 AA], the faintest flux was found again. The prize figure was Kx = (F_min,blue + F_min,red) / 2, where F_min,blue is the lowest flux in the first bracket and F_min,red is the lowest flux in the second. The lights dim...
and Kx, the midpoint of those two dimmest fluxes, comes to 20.6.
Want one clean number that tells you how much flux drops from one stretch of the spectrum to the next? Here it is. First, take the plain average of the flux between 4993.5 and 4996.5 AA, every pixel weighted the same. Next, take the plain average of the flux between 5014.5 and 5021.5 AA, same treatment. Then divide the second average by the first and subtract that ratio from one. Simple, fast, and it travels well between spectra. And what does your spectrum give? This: 0.1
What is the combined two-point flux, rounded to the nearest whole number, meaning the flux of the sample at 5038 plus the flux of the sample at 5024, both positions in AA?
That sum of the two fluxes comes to 49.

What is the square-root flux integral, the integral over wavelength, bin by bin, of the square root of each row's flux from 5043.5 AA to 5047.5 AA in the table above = 21.5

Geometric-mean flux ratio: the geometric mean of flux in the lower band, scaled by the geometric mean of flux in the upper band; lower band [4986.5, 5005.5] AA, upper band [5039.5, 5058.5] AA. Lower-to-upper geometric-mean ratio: 1.07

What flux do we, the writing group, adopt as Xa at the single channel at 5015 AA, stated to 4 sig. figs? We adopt 28.06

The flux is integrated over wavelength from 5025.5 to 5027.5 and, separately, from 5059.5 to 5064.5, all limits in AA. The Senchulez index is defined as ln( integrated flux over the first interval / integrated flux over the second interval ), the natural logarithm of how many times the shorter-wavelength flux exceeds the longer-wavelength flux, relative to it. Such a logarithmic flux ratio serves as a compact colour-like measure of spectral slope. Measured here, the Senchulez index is -1.0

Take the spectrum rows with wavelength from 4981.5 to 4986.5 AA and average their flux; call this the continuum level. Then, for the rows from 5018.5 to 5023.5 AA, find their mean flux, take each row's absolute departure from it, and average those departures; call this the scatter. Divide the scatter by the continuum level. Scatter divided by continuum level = 0.12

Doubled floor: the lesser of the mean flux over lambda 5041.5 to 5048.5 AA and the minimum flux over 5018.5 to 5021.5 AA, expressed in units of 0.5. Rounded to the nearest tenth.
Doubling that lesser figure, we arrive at 45.5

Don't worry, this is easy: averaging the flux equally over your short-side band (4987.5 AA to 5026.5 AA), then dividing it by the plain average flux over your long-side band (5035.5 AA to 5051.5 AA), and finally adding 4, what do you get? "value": 5.10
